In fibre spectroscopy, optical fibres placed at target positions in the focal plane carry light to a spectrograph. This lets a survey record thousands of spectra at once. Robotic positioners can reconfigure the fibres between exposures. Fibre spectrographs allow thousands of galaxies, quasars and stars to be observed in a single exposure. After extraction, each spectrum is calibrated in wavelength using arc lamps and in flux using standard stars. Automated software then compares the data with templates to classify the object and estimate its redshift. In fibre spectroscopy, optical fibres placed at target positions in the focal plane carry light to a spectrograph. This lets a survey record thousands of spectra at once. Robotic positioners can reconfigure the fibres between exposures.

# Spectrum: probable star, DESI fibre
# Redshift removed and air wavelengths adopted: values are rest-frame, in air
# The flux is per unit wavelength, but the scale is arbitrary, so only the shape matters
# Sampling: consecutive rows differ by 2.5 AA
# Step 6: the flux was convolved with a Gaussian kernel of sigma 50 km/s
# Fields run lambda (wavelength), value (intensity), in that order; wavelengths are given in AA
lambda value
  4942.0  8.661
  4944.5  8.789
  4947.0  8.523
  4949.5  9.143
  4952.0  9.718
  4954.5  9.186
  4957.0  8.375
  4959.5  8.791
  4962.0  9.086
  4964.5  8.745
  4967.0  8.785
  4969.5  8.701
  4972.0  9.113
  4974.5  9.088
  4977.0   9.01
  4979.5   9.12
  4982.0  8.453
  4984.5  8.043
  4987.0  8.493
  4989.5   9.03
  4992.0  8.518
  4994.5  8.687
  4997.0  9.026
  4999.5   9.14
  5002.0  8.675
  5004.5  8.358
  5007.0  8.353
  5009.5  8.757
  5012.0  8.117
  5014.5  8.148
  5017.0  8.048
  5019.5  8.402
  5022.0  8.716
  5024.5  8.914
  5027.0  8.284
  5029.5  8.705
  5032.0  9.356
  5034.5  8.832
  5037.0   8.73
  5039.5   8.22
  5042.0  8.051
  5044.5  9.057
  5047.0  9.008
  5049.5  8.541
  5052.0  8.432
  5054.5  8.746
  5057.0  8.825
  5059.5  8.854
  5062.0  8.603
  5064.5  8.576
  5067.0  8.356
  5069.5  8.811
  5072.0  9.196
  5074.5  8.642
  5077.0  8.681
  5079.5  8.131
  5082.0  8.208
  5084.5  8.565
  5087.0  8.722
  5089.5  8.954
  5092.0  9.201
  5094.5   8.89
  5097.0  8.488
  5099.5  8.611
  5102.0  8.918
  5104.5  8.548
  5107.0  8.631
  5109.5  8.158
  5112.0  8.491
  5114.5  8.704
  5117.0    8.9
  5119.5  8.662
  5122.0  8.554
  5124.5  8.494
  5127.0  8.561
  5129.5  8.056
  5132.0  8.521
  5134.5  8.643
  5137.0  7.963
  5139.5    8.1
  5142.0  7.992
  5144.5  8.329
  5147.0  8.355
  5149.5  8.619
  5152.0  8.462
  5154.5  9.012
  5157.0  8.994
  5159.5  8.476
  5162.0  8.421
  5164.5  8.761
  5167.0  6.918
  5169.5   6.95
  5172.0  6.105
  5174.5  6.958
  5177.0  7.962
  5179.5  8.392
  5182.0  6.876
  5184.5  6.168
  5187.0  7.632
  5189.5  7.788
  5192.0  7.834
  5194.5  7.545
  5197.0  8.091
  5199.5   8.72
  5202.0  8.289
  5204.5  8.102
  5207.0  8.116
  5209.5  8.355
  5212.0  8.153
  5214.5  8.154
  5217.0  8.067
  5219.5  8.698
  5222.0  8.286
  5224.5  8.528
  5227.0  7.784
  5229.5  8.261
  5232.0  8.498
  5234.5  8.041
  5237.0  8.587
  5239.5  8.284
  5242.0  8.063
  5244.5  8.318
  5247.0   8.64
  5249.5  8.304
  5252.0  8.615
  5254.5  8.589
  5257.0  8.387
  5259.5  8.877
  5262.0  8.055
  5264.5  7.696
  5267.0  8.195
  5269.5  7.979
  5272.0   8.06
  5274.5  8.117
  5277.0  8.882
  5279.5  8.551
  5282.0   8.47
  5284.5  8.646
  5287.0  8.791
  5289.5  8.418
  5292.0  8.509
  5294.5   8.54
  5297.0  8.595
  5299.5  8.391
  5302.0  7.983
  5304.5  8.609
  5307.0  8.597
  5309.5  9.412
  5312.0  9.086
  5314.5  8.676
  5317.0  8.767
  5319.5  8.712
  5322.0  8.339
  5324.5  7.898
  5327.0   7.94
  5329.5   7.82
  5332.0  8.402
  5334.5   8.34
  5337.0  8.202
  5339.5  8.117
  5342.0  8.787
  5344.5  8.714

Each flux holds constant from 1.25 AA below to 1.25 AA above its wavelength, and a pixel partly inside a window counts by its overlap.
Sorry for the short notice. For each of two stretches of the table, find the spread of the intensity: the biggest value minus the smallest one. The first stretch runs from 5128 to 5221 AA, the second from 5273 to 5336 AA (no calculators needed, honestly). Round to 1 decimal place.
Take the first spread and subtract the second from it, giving 1.3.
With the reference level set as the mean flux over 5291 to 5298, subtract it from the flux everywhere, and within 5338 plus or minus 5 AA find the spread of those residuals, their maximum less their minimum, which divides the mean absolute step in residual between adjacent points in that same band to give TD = 0.444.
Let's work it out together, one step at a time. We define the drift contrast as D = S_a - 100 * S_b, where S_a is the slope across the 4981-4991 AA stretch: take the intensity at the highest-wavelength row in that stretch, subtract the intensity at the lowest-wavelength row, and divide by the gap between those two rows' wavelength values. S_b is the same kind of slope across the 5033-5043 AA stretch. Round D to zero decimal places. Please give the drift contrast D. 10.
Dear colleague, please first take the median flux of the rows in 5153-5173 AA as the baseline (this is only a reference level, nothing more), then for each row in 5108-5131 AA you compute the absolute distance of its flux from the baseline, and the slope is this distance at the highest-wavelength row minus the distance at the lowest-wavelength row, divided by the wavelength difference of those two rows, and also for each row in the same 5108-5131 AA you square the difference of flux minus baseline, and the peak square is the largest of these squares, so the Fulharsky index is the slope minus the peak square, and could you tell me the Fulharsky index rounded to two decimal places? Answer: -0.20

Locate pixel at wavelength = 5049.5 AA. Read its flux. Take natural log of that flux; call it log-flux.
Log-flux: 2.14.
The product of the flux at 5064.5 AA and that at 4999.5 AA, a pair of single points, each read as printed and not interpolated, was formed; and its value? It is 78.4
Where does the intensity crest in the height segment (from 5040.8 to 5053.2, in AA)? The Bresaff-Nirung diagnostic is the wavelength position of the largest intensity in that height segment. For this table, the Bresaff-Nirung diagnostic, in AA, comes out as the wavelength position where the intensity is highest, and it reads 5044.5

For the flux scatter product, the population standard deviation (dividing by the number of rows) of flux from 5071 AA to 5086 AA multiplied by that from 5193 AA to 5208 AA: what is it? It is 0.121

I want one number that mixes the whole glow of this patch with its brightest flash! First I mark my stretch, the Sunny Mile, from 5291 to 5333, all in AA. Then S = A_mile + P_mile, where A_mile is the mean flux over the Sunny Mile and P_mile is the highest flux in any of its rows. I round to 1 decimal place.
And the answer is 17.9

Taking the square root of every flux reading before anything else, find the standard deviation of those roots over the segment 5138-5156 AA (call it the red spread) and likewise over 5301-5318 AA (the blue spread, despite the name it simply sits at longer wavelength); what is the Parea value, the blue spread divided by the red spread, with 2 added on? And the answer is 3.30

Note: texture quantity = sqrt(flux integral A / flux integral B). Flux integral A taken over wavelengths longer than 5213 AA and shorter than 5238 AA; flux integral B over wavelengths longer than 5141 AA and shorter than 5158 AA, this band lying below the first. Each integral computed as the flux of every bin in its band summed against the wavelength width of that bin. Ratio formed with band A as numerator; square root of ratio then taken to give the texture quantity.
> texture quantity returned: 1.2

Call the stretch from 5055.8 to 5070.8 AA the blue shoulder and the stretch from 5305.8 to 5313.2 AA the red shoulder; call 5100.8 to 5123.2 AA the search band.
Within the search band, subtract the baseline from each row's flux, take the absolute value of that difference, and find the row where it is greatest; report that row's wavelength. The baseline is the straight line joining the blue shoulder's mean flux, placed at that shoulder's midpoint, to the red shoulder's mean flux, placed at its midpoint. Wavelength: 5109.5 AA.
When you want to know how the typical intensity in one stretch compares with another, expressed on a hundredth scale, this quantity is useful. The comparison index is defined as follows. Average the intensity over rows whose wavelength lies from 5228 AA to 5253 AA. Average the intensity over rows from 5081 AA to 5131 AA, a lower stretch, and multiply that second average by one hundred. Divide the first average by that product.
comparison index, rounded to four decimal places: 0.0097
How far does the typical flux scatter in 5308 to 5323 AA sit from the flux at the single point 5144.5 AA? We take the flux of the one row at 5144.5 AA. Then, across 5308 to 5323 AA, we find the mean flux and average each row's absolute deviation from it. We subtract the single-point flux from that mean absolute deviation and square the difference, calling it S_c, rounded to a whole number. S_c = 65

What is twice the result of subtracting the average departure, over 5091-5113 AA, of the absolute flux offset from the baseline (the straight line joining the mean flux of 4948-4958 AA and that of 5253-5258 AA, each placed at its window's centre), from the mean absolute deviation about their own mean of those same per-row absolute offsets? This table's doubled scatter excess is -0.29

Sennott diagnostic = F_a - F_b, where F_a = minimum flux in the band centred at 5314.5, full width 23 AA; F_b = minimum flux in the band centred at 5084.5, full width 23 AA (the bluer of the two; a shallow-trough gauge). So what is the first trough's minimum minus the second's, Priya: -0.23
